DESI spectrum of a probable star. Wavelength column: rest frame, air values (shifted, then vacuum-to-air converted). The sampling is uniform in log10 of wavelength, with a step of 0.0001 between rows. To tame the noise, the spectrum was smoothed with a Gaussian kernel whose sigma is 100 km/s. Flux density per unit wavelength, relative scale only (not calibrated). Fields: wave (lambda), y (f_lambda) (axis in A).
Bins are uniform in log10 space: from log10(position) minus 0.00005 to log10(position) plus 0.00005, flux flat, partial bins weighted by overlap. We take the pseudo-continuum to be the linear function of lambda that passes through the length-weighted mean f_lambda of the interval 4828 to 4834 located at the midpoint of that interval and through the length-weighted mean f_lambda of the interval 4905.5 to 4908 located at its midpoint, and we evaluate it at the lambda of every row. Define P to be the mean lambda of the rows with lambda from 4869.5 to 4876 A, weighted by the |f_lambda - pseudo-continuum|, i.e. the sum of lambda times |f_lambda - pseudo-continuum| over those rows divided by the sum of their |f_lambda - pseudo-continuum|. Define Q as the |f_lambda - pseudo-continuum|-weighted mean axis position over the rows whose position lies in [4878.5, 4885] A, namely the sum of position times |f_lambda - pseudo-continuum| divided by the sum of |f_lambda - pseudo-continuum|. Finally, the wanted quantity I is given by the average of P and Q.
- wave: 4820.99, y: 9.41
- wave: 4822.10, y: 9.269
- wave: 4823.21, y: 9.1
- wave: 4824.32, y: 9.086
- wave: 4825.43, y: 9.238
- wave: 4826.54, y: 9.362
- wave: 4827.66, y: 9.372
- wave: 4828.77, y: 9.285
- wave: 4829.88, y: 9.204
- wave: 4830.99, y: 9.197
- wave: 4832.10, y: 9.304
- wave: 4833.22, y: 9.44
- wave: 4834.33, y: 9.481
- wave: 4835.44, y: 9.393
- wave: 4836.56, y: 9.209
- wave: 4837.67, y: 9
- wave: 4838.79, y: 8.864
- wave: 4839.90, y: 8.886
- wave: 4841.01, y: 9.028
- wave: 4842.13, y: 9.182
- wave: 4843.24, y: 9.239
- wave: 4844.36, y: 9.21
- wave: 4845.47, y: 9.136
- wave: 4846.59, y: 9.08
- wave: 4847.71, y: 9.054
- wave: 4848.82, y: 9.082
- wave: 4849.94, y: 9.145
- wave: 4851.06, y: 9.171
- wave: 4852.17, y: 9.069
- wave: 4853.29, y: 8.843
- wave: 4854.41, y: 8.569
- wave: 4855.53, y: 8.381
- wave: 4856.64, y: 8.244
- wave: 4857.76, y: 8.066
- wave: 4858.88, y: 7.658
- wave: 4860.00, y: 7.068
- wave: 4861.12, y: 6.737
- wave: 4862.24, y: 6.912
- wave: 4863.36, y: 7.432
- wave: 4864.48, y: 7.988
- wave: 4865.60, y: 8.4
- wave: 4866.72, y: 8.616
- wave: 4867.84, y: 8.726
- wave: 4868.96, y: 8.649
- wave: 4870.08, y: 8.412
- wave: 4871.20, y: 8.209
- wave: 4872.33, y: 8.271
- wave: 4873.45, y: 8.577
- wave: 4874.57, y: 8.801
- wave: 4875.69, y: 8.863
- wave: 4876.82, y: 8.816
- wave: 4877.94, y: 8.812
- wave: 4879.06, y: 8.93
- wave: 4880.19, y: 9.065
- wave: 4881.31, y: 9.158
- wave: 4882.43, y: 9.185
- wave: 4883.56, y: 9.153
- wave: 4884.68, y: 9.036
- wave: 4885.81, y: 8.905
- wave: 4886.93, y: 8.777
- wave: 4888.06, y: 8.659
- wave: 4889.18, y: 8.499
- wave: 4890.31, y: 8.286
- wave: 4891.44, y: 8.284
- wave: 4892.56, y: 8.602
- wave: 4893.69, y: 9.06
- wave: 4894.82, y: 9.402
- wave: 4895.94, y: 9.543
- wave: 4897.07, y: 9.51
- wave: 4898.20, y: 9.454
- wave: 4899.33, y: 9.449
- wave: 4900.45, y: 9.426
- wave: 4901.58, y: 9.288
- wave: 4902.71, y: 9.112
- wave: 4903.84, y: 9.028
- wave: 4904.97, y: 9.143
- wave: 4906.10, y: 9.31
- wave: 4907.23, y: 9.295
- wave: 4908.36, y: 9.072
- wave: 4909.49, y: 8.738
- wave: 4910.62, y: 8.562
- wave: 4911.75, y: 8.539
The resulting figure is 4876.9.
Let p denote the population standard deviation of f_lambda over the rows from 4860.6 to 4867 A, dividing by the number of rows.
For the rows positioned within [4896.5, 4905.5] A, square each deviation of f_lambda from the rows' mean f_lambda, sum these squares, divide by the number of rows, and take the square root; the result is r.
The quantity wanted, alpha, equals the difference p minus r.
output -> 0.54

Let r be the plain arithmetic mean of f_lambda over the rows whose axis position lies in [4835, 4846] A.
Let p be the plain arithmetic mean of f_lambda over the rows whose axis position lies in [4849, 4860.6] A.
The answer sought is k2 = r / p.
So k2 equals 1.08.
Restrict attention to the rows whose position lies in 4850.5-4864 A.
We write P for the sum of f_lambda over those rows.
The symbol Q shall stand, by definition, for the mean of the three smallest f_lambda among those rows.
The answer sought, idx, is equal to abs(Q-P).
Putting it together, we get 89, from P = 96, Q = 6.9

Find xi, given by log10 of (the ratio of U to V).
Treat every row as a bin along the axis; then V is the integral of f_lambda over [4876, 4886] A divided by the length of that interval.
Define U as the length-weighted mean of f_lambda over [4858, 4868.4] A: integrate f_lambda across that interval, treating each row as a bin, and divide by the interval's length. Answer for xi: -0.066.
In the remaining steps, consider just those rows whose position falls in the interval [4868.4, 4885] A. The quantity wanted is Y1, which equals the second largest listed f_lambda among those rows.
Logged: 9.158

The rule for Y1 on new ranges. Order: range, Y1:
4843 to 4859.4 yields 9.21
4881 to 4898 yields 9.51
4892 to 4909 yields 9.51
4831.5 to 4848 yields 9.44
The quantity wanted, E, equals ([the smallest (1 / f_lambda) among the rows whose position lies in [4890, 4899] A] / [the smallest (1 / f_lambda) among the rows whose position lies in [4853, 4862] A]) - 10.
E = -9.07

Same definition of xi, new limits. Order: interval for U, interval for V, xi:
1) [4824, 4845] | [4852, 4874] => 0.055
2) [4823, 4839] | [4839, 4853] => 0.007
